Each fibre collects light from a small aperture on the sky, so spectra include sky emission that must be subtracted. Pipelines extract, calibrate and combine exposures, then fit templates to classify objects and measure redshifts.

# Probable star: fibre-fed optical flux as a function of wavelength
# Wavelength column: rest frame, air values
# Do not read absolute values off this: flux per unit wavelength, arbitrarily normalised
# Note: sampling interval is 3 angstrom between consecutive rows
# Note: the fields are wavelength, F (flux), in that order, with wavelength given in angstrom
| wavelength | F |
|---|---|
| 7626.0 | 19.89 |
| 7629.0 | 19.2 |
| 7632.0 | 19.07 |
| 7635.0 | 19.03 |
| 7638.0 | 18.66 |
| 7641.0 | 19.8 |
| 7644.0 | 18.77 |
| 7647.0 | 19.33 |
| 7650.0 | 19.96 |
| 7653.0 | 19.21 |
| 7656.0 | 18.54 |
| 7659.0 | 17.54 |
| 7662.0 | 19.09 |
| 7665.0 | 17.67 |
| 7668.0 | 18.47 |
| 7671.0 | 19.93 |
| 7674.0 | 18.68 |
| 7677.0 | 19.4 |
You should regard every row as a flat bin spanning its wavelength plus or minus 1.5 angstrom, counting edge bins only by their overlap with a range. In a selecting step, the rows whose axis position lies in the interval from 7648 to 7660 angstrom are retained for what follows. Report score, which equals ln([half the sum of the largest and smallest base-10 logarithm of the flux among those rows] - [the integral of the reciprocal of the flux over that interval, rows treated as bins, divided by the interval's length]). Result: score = 0.198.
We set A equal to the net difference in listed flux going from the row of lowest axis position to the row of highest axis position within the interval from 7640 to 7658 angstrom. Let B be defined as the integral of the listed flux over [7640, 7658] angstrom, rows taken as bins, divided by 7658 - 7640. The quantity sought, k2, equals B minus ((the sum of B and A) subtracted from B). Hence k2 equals 17.9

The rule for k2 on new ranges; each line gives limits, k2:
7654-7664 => 18.9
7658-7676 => 19.8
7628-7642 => 19.7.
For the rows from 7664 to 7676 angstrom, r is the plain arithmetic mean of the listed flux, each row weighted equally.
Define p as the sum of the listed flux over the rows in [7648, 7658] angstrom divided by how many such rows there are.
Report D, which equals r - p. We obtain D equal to -0.55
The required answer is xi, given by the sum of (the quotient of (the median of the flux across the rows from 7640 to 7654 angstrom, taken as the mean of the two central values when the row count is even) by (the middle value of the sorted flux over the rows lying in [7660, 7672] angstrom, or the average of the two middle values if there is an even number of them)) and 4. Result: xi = 5.03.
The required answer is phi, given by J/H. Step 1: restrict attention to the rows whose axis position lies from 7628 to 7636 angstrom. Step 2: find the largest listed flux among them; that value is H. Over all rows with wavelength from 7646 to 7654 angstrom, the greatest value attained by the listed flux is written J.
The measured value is 1.04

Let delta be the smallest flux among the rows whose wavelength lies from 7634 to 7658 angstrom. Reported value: 18.54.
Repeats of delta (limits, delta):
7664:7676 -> 17.67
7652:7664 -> 17.54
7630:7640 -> 18.66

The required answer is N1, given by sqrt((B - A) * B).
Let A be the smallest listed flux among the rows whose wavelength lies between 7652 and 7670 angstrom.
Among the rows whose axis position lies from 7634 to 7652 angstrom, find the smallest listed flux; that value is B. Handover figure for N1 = 4.6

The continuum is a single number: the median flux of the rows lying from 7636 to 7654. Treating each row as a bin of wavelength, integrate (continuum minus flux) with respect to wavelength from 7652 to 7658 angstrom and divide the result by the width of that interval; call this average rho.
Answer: 0.53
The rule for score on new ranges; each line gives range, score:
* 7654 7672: 0.197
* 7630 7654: 0.210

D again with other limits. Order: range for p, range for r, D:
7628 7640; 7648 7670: -0.35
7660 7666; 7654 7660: -0.34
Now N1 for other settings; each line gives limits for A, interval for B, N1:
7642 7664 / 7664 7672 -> 1.5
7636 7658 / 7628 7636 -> 3.1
